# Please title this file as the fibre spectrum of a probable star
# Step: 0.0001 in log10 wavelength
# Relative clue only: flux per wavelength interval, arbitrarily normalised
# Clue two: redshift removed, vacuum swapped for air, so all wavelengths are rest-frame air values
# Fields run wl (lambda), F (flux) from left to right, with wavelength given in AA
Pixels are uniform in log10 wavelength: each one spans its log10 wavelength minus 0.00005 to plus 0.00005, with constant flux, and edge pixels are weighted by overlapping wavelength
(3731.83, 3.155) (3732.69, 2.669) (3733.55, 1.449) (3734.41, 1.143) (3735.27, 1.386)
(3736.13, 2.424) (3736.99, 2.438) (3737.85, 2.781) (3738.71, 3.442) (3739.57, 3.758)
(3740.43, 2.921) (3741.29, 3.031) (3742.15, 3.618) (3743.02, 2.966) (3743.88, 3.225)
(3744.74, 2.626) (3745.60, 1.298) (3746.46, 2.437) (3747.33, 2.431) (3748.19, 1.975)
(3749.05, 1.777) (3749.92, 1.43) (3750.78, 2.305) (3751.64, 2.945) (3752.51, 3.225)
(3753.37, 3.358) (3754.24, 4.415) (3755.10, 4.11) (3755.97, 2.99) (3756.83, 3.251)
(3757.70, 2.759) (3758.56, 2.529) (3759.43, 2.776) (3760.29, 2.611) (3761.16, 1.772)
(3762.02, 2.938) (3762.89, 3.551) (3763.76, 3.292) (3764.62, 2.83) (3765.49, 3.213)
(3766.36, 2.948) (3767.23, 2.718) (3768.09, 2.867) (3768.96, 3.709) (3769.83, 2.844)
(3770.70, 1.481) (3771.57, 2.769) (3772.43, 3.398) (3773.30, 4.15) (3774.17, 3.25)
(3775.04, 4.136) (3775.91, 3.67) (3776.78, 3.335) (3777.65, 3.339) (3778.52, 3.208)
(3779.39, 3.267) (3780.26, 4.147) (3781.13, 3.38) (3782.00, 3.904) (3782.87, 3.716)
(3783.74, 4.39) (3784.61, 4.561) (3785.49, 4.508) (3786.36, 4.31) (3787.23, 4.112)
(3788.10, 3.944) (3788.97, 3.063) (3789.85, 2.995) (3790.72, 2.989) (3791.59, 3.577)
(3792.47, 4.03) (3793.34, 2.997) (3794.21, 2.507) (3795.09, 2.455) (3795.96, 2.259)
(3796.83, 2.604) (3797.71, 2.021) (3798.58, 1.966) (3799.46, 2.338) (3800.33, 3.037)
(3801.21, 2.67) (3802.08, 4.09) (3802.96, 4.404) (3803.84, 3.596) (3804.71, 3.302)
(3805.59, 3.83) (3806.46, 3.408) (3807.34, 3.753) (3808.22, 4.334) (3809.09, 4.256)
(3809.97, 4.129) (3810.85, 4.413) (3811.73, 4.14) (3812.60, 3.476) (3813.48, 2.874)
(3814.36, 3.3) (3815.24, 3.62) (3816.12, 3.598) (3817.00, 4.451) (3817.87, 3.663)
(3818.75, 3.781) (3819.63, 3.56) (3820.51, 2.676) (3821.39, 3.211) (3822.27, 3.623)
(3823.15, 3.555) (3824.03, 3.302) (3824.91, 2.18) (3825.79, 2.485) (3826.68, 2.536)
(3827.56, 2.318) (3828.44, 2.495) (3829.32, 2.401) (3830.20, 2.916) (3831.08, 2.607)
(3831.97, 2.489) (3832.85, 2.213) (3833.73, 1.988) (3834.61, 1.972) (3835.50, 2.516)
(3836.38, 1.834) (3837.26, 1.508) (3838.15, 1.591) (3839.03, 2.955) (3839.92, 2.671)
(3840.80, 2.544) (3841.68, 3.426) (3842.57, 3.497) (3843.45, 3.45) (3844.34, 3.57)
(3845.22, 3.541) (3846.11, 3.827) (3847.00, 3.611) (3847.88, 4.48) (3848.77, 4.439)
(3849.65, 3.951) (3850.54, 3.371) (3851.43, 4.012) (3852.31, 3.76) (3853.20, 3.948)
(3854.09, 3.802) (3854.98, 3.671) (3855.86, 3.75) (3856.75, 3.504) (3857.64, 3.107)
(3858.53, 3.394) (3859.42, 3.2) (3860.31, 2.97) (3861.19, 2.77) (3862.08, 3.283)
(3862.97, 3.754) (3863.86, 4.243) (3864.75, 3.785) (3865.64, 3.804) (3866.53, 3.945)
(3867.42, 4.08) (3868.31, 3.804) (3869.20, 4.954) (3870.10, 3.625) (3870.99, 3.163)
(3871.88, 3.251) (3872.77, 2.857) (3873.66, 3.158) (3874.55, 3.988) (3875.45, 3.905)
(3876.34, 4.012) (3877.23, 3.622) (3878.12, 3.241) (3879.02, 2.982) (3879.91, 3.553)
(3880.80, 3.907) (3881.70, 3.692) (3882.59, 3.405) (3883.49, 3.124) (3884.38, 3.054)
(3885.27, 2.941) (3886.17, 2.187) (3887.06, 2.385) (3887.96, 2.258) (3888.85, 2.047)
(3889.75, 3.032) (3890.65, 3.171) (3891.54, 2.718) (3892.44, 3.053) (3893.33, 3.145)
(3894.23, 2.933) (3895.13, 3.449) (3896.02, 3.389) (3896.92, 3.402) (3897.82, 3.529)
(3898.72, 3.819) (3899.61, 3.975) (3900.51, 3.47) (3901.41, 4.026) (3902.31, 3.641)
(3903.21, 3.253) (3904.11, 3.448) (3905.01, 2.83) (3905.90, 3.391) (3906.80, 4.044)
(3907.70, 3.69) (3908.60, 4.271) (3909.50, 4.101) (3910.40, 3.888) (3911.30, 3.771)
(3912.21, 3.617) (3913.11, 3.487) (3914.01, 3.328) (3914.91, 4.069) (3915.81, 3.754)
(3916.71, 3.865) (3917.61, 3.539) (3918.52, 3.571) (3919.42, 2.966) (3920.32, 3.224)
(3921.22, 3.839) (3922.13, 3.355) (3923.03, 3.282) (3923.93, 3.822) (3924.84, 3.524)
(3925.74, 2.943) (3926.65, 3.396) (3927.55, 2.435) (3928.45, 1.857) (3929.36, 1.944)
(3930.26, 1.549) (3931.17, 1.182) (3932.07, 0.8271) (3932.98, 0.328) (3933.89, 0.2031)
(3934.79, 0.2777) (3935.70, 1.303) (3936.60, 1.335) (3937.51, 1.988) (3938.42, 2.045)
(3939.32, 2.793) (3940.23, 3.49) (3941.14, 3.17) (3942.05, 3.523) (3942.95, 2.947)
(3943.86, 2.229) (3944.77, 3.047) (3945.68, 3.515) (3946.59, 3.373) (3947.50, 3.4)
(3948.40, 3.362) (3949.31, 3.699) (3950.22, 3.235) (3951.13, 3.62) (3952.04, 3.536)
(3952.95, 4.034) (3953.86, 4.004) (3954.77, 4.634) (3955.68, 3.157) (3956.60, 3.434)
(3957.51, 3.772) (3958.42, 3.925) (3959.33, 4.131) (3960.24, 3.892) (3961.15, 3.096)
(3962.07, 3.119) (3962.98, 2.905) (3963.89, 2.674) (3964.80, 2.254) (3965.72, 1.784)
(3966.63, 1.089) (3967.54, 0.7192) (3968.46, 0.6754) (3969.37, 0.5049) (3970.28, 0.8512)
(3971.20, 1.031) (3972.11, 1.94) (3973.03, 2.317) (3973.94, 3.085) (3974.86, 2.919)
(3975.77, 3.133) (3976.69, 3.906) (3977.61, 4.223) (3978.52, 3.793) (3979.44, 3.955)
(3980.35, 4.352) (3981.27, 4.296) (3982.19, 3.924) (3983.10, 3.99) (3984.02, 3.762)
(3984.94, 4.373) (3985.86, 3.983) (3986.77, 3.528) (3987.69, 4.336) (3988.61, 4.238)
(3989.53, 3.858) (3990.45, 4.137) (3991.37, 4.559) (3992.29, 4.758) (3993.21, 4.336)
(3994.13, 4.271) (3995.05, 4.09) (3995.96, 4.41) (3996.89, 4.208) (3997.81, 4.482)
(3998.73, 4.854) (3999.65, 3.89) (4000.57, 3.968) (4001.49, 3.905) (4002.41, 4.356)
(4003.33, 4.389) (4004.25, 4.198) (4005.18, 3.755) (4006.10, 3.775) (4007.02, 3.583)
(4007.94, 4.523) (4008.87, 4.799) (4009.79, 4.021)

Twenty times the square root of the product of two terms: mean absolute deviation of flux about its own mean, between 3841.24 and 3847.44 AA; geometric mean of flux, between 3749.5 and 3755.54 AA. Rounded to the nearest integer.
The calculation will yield 10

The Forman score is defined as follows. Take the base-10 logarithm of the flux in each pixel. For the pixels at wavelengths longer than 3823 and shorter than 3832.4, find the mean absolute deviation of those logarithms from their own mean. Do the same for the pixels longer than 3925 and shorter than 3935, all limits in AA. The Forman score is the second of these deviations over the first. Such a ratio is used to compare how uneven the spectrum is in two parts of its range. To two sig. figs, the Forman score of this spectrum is 7.2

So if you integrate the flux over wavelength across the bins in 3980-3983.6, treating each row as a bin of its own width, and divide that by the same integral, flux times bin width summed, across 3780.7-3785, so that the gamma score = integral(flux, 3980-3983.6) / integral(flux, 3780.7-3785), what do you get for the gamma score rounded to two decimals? 0.87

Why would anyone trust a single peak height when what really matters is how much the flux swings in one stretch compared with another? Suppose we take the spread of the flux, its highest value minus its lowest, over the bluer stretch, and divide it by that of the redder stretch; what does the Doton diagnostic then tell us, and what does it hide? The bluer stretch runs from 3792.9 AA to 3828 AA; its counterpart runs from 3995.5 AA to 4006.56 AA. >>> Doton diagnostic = 2.3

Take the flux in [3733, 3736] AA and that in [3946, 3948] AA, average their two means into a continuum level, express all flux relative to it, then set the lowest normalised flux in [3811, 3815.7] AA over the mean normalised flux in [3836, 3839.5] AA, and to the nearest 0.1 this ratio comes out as 1.5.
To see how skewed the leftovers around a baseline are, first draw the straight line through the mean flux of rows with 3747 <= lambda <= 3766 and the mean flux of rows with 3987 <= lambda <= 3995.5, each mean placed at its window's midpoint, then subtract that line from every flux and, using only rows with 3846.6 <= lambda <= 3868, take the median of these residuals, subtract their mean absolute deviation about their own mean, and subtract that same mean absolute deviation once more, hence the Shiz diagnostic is -0.4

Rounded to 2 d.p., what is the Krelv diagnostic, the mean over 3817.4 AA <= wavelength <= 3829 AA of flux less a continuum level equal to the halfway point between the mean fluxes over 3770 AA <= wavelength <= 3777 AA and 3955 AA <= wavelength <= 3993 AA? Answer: -0.20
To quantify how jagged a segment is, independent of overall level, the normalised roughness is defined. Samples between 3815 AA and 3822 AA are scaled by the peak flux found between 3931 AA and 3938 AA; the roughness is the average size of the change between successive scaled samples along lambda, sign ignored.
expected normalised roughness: 0.25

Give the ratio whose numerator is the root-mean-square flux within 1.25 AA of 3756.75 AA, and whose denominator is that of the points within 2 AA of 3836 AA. 1.51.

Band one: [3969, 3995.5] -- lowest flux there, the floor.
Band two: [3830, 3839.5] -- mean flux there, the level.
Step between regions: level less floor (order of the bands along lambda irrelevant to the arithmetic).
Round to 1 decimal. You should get 1.7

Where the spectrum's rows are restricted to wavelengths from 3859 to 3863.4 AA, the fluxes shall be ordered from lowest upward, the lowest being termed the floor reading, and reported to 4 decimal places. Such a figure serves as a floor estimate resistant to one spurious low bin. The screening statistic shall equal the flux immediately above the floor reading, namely 2.9700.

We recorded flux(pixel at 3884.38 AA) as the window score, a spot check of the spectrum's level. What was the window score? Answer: 3.054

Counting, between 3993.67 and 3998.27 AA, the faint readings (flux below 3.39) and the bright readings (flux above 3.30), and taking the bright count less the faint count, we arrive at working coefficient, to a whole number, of 5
